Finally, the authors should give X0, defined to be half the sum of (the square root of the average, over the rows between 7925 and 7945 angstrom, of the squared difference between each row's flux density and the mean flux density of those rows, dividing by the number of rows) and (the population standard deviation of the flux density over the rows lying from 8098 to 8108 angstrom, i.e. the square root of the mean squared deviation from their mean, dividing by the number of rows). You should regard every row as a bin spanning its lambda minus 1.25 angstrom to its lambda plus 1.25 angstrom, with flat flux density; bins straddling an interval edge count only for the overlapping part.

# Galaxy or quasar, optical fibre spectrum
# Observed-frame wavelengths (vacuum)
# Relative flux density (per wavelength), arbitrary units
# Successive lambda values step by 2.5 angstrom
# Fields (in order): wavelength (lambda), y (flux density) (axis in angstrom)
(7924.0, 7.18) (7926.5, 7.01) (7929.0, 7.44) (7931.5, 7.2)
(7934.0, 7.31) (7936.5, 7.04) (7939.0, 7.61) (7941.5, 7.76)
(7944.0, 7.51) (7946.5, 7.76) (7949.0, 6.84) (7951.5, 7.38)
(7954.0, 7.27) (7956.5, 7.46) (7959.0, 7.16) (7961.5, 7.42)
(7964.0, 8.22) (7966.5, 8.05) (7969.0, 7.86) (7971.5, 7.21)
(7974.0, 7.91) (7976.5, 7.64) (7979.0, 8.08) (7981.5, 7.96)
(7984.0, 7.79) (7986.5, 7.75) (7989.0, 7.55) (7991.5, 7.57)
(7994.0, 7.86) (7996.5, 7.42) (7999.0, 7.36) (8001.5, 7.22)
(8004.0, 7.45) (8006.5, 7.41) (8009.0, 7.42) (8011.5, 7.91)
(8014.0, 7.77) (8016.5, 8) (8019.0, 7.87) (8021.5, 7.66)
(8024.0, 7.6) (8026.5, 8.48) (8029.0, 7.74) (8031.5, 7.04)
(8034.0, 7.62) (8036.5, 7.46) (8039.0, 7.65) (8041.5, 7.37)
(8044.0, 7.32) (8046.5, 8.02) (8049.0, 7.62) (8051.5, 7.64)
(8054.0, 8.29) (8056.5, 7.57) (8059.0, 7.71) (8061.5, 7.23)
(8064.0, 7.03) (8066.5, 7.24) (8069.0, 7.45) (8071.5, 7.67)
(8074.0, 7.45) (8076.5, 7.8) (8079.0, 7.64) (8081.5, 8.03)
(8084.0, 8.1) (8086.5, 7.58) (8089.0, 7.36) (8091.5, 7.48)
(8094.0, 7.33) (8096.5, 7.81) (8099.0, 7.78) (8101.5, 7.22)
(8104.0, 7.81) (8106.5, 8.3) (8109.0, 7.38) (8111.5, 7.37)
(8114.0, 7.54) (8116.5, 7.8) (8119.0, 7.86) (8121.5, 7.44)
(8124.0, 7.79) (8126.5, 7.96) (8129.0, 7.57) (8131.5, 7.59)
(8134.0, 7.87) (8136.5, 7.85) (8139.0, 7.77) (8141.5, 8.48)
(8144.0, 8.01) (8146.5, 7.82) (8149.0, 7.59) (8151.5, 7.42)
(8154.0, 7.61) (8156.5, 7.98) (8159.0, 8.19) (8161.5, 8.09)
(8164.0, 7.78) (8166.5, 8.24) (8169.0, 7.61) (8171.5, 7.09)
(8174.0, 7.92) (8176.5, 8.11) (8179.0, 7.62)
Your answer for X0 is 0.32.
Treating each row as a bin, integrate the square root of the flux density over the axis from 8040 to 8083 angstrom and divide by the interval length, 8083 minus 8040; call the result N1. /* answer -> 2.76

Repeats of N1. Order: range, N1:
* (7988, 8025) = 2.76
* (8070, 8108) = 2.77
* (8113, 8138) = 2.78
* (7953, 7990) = 2.77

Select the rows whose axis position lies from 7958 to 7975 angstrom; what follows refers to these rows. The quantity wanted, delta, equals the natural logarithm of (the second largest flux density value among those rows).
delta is 2.09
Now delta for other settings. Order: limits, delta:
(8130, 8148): 2.08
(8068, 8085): 2.08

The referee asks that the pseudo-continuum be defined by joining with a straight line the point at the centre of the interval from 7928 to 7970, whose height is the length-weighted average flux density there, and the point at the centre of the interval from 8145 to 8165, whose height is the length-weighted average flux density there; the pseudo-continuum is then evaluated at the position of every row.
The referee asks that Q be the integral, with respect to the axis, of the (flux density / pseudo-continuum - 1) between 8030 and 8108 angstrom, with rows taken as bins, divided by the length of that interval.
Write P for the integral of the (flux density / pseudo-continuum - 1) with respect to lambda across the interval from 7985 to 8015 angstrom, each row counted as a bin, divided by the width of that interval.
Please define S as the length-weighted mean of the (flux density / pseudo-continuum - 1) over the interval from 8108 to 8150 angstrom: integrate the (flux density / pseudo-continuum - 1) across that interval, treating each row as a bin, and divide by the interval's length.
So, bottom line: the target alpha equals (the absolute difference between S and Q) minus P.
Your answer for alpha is 0.008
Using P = -0.0012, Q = -0.010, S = -0.003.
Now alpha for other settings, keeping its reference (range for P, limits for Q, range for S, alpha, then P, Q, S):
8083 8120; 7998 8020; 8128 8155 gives 0.014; -0.0109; 0.003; -0.001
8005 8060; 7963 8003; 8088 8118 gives 0.030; 0.0092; 0.023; -0.017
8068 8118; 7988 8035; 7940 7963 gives 0.026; -0.0087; 0.006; -0.011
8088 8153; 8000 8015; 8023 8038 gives 0.020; -0.0074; -0.007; 0.006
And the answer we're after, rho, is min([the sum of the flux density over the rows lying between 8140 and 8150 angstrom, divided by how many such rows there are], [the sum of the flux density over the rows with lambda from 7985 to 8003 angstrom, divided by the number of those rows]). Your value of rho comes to 7.53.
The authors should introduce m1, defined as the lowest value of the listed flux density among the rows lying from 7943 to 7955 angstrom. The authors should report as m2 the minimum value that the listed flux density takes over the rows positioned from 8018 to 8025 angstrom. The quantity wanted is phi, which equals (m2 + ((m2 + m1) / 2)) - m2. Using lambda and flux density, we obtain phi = 7.22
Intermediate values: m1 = 6.84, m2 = 7.6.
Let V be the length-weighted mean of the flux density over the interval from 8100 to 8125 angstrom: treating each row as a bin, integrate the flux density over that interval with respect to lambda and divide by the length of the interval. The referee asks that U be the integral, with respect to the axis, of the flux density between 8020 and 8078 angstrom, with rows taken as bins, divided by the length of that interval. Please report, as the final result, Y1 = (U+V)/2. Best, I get 7.62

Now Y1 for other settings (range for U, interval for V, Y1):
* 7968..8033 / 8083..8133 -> 7.66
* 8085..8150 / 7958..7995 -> 7.72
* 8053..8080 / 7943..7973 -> 7.53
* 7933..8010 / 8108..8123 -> 7.56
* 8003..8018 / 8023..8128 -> 7.65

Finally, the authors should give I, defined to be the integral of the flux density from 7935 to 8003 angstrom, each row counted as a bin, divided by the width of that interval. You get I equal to 7.58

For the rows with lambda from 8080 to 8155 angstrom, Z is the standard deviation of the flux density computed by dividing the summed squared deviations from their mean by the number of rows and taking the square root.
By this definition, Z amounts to 0.29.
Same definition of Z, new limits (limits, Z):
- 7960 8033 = 0.32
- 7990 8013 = 0.22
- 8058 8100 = 0.28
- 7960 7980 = 0.33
